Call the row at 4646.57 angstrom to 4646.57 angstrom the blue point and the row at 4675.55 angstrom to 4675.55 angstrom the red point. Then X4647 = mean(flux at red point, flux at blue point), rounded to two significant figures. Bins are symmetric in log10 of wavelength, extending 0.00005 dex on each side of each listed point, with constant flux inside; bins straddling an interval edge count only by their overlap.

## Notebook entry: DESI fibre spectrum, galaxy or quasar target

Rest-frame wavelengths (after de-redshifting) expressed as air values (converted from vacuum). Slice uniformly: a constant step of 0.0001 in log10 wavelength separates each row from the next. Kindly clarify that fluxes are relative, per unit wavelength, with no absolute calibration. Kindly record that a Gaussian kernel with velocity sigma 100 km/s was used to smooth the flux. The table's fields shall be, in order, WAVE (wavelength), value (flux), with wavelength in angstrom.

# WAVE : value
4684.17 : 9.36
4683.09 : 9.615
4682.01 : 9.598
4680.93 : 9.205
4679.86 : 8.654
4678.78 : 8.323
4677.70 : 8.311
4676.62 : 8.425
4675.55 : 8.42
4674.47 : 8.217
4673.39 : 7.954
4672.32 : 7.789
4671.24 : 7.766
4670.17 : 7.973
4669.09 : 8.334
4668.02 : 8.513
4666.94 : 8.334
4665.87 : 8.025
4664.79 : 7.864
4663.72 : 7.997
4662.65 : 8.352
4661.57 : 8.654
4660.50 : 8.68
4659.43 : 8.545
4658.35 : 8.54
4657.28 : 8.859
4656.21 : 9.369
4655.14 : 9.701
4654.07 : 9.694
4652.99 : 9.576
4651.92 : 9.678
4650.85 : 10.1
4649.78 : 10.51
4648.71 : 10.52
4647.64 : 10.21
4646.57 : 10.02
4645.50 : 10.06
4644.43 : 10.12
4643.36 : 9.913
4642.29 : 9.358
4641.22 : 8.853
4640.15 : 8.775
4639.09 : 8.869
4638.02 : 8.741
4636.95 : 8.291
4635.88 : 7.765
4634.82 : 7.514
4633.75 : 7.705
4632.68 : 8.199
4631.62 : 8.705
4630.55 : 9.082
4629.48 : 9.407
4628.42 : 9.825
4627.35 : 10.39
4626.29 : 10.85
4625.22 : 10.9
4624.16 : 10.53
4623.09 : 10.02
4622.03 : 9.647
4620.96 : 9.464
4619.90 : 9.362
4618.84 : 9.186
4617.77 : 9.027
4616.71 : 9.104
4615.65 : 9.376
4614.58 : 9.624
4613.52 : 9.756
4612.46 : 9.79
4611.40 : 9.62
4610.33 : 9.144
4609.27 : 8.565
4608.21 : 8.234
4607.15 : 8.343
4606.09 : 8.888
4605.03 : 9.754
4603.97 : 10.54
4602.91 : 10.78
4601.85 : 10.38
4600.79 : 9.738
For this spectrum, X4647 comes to 9.2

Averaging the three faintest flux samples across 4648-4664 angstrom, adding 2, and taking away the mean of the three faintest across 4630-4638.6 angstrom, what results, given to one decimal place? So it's 2.6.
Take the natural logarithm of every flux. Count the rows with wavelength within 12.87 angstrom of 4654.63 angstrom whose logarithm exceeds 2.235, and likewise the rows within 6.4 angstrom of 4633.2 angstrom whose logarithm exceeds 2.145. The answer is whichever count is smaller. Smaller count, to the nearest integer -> 7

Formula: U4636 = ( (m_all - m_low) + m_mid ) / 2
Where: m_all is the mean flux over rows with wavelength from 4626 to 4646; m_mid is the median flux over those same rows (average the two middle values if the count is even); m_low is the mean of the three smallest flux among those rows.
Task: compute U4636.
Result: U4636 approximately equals 5.1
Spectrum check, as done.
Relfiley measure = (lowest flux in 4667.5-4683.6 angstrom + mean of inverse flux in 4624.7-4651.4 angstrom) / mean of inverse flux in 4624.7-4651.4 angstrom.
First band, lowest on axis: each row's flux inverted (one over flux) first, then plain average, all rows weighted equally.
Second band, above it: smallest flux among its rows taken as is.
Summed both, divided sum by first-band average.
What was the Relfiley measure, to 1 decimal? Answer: 73.1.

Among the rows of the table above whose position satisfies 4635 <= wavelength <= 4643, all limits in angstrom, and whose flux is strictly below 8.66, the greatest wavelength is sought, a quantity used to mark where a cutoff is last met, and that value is 4636.95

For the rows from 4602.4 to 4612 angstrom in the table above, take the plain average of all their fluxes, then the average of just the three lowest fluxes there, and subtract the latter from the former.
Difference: 0.94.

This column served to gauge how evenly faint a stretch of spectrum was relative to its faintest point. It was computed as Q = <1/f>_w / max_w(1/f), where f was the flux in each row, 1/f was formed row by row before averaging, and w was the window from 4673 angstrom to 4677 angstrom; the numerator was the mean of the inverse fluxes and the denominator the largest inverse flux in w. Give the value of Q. 0.964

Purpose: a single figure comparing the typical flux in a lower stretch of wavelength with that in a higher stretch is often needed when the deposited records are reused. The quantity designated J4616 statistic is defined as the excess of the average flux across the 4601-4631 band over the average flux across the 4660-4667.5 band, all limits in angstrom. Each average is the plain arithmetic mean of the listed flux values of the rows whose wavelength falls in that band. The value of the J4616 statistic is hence 1.36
